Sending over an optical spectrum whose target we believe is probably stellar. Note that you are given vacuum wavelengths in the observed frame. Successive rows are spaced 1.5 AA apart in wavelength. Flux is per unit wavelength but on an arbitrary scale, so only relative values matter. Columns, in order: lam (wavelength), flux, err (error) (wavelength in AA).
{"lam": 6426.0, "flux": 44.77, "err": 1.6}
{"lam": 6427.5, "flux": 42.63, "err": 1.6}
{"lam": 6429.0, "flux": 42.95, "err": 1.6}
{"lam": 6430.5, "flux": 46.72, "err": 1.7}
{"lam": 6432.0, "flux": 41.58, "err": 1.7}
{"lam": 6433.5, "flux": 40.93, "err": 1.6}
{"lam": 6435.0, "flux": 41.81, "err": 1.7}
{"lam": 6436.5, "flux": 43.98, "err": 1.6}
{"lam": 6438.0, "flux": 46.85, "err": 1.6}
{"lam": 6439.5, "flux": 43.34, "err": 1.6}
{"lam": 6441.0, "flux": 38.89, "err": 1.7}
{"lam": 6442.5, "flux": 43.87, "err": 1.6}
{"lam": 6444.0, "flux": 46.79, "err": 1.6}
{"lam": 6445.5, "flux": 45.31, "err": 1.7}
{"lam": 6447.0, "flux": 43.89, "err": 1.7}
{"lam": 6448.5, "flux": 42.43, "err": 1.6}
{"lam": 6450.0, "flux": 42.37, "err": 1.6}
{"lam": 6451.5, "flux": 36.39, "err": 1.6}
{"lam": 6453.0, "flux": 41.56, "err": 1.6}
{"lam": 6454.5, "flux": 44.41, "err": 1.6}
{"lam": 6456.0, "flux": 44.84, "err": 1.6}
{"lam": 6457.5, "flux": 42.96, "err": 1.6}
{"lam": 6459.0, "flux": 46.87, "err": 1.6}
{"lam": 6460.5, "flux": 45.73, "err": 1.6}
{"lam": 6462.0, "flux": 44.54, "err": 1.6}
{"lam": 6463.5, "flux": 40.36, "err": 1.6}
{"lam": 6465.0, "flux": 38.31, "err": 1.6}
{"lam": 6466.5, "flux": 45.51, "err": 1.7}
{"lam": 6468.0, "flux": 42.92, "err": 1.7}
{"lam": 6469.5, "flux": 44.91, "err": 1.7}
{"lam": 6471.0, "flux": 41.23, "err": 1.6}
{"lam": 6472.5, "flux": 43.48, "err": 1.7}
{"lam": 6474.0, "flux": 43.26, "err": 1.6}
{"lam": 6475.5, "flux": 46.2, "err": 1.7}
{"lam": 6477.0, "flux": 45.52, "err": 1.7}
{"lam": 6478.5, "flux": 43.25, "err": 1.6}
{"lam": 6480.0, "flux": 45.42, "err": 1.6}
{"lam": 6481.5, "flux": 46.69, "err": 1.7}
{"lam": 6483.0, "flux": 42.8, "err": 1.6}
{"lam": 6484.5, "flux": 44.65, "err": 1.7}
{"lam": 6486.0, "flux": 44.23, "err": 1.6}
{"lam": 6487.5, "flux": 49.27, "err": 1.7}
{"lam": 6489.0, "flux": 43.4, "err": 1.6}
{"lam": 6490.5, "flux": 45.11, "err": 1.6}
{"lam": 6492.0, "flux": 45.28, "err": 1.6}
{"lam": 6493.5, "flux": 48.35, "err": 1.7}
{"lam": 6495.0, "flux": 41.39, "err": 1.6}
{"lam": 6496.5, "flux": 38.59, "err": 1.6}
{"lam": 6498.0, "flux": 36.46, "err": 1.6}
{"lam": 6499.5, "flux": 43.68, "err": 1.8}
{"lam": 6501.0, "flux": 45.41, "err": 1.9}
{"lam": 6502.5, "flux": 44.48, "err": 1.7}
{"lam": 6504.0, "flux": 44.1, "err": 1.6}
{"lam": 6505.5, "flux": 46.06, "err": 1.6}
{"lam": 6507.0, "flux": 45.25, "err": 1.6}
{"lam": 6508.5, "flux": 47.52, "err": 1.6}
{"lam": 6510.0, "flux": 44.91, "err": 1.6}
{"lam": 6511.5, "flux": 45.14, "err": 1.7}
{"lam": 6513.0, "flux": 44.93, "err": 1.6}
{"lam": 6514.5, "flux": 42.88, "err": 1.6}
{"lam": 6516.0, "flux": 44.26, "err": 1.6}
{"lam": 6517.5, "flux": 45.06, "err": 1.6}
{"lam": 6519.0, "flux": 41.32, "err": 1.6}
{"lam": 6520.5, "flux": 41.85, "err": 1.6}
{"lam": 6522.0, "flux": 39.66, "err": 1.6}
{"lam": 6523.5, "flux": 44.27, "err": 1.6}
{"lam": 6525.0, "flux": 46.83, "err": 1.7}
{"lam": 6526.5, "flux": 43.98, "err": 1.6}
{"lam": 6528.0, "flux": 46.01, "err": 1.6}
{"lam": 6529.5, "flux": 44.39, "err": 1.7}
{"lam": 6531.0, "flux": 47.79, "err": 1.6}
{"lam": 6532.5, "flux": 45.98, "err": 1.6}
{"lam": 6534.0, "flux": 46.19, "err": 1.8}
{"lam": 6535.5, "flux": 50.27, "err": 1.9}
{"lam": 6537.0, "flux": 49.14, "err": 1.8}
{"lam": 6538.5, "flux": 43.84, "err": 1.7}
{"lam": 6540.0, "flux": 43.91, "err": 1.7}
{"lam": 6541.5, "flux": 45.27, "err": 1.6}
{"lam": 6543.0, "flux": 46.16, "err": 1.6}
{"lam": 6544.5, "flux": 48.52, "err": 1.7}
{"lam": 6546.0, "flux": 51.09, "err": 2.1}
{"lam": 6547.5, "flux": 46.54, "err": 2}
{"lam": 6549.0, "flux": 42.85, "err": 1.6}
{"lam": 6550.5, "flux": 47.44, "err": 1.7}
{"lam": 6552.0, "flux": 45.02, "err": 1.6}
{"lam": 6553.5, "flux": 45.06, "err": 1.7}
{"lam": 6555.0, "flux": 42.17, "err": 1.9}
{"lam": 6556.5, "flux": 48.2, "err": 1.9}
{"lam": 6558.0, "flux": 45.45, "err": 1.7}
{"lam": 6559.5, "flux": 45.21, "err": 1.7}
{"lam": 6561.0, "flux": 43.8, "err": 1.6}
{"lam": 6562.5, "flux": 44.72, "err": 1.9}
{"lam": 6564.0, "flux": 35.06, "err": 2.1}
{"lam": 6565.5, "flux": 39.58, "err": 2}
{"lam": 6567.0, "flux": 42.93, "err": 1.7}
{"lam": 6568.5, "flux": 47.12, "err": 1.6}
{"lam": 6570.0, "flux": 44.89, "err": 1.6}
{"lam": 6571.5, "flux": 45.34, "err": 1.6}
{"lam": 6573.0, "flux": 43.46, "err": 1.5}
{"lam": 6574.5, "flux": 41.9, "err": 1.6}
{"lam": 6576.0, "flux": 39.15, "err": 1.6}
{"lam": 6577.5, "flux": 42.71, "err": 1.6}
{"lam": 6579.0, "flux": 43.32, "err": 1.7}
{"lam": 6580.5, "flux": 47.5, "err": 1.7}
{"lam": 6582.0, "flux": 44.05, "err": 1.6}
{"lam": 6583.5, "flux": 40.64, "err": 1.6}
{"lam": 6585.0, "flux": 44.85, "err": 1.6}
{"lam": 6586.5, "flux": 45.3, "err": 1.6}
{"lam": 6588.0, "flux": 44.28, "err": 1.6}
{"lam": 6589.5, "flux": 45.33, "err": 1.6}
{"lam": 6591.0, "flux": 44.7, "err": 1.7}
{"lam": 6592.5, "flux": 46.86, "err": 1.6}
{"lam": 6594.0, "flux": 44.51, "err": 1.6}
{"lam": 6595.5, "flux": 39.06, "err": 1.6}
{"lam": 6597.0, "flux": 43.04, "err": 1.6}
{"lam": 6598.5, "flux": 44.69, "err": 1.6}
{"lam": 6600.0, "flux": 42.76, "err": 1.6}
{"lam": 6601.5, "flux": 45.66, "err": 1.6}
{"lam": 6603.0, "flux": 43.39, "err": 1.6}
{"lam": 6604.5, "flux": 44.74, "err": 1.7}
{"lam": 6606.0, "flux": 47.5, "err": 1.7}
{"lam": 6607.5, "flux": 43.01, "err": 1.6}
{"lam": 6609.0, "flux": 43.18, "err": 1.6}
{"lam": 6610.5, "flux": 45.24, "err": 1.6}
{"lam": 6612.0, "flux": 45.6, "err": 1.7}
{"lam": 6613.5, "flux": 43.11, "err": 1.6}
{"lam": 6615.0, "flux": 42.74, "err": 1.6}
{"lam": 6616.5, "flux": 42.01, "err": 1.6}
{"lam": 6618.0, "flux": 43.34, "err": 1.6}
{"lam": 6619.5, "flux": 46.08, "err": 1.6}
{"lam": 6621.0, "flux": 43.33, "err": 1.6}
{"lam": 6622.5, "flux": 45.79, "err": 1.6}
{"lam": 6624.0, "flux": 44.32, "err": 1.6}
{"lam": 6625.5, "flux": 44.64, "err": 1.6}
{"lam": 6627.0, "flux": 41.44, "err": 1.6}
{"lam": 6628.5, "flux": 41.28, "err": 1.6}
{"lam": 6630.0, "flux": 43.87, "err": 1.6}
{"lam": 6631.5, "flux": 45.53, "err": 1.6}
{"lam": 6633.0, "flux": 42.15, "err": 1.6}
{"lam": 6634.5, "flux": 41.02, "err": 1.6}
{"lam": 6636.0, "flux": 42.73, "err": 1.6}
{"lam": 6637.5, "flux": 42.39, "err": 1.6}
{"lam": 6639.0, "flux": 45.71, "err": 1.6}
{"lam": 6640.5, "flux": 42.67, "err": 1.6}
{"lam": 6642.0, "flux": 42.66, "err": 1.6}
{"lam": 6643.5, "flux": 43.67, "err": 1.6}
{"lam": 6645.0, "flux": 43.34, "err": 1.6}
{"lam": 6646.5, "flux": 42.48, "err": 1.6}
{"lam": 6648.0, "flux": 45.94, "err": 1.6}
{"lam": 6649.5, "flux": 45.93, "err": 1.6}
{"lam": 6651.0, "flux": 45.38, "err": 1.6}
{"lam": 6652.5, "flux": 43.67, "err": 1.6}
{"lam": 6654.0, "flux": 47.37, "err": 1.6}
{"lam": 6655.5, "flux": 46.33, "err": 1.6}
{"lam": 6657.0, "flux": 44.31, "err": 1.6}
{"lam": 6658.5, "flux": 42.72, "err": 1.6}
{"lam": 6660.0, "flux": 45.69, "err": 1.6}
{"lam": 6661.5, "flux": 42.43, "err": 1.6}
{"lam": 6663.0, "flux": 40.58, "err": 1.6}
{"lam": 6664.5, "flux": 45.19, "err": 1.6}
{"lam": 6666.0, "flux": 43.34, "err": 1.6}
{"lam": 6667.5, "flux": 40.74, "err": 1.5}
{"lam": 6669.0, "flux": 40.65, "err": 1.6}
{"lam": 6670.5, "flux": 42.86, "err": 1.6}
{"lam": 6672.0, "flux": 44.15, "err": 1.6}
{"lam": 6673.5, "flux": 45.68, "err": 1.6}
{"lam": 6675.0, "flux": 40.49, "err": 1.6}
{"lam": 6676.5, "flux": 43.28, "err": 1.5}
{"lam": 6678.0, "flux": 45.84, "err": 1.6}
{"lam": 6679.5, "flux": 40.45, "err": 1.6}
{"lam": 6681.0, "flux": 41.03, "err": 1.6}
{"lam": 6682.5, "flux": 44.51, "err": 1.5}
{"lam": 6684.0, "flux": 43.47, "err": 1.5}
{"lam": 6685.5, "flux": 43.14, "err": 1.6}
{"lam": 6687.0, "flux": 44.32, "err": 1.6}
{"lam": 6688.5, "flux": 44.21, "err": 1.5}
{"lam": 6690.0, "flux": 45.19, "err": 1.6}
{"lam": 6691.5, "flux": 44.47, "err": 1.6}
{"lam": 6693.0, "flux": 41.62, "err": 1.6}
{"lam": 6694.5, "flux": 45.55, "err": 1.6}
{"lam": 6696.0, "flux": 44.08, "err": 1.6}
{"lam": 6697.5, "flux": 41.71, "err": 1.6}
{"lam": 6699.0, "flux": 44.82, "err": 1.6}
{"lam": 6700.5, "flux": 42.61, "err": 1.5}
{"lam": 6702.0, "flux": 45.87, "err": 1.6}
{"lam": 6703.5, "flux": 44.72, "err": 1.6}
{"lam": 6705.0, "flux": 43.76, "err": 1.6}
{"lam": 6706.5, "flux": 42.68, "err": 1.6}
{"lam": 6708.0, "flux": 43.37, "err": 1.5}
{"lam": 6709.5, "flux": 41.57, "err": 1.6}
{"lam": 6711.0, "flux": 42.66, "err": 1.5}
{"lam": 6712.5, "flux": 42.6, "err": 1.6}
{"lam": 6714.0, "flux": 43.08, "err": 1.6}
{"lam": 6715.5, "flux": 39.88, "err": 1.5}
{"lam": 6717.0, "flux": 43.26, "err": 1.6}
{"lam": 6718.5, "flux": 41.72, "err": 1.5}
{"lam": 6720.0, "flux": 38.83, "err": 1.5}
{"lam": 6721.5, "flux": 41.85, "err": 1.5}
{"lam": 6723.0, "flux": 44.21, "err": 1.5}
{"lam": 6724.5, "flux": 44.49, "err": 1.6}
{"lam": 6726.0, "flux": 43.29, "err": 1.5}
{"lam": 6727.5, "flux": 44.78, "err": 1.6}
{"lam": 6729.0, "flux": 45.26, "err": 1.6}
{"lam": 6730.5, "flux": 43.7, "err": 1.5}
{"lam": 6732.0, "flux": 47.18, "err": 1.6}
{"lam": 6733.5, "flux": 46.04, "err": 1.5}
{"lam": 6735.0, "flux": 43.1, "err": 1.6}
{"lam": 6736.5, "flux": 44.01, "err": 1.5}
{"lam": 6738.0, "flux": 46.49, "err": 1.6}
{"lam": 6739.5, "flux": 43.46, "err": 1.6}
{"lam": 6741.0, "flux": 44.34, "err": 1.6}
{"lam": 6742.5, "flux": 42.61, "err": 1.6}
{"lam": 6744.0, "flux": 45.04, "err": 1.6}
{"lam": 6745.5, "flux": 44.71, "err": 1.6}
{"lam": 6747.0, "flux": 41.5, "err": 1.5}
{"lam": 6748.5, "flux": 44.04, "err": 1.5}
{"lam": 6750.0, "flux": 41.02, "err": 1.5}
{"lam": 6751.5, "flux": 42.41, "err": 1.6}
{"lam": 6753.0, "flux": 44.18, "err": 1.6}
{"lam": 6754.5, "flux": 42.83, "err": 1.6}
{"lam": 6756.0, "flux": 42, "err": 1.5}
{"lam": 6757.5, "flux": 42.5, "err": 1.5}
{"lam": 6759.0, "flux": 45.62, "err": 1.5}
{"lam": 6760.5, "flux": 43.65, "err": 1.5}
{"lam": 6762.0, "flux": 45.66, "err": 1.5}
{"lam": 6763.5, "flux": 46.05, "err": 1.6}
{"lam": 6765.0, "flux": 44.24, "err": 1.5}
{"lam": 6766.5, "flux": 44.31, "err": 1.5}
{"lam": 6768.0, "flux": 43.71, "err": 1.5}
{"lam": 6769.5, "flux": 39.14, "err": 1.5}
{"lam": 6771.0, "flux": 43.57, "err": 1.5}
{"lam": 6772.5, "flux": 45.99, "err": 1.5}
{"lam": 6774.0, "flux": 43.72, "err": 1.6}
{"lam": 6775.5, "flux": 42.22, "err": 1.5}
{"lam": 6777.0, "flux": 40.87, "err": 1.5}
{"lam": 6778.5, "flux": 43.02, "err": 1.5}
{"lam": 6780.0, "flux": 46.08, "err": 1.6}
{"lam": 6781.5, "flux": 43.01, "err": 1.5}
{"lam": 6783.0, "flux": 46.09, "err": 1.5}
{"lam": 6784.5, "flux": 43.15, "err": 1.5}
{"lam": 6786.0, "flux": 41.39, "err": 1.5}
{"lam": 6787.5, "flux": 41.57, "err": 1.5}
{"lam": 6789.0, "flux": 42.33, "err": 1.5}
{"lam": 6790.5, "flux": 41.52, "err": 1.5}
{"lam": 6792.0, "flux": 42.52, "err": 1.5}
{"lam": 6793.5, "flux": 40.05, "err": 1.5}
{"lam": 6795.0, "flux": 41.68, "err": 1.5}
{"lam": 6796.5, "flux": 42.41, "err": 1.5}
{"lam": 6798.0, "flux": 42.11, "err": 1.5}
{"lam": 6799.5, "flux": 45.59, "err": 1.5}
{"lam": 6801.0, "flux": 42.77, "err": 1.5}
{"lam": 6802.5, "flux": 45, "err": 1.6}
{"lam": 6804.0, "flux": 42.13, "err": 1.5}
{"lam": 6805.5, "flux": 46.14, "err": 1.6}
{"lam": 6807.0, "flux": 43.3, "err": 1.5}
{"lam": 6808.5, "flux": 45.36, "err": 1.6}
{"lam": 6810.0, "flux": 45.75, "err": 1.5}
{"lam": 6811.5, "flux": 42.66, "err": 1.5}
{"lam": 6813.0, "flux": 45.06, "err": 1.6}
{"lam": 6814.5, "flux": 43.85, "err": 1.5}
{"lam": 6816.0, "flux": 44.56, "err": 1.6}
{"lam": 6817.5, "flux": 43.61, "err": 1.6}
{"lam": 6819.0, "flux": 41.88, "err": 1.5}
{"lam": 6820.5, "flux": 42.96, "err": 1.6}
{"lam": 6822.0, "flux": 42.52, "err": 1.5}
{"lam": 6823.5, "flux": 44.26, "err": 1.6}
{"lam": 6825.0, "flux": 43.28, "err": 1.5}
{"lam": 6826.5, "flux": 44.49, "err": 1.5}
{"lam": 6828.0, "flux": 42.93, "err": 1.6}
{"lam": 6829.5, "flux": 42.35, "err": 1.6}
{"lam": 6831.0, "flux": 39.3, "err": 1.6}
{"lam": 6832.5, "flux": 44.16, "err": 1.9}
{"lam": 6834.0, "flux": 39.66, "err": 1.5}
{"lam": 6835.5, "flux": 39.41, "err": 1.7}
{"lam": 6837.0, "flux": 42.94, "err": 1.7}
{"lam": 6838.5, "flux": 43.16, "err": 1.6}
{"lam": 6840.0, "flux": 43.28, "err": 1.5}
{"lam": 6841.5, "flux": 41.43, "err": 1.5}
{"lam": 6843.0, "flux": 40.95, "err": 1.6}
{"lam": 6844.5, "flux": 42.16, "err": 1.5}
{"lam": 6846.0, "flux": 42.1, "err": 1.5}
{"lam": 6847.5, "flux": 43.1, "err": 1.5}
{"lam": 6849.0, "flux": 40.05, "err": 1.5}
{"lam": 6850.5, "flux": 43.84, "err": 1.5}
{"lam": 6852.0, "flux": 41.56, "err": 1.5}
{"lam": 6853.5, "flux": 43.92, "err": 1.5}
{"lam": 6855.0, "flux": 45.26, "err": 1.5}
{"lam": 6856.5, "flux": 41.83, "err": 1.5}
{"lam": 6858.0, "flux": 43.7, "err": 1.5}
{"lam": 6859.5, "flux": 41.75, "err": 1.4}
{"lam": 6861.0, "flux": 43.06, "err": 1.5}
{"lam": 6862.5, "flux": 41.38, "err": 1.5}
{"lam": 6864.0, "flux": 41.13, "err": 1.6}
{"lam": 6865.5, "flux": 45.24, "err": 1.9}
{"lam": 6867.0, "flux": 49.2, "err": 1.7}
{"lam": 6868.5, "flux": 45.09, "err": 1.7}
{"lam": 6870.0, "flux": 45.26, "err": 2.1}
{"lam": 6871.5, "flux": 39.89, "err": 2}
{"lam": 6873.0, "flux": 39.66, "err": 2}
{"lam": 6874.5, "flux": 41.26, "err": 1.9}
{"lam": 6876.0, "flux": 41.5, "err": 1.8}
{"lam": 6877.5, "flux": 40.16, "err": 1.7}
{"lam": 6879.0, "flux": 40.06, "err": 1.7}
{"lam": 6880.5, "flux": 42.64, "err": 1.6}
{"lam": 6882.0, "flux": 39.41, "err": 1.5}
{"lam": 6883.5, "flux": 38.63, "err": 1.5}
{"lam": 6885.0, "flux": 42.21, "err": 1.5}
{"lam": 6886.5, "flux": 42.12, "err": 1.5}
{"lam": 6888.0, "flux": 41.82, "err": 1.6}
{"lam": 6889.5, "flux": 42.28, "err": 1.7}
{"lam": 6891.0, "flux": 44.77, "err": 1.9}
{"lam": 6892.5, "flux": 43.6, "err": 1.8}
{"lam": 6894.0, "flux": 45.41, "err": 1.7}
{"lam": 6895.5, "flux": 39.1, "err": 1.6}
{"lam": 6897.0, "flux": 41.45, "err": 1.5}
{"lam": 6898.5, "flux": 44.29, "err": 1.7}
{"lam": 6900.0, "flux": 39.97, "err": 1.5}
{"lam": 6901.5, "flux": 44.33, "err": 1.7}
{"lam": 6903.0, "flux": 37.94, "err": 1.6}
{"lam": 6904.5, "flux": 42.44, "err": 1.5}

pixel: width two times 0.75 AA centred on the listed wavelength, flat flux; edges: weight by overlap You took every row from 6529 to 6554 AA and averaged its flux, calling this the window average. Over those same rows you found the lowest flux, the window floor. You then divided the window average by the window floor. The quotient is 1.08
